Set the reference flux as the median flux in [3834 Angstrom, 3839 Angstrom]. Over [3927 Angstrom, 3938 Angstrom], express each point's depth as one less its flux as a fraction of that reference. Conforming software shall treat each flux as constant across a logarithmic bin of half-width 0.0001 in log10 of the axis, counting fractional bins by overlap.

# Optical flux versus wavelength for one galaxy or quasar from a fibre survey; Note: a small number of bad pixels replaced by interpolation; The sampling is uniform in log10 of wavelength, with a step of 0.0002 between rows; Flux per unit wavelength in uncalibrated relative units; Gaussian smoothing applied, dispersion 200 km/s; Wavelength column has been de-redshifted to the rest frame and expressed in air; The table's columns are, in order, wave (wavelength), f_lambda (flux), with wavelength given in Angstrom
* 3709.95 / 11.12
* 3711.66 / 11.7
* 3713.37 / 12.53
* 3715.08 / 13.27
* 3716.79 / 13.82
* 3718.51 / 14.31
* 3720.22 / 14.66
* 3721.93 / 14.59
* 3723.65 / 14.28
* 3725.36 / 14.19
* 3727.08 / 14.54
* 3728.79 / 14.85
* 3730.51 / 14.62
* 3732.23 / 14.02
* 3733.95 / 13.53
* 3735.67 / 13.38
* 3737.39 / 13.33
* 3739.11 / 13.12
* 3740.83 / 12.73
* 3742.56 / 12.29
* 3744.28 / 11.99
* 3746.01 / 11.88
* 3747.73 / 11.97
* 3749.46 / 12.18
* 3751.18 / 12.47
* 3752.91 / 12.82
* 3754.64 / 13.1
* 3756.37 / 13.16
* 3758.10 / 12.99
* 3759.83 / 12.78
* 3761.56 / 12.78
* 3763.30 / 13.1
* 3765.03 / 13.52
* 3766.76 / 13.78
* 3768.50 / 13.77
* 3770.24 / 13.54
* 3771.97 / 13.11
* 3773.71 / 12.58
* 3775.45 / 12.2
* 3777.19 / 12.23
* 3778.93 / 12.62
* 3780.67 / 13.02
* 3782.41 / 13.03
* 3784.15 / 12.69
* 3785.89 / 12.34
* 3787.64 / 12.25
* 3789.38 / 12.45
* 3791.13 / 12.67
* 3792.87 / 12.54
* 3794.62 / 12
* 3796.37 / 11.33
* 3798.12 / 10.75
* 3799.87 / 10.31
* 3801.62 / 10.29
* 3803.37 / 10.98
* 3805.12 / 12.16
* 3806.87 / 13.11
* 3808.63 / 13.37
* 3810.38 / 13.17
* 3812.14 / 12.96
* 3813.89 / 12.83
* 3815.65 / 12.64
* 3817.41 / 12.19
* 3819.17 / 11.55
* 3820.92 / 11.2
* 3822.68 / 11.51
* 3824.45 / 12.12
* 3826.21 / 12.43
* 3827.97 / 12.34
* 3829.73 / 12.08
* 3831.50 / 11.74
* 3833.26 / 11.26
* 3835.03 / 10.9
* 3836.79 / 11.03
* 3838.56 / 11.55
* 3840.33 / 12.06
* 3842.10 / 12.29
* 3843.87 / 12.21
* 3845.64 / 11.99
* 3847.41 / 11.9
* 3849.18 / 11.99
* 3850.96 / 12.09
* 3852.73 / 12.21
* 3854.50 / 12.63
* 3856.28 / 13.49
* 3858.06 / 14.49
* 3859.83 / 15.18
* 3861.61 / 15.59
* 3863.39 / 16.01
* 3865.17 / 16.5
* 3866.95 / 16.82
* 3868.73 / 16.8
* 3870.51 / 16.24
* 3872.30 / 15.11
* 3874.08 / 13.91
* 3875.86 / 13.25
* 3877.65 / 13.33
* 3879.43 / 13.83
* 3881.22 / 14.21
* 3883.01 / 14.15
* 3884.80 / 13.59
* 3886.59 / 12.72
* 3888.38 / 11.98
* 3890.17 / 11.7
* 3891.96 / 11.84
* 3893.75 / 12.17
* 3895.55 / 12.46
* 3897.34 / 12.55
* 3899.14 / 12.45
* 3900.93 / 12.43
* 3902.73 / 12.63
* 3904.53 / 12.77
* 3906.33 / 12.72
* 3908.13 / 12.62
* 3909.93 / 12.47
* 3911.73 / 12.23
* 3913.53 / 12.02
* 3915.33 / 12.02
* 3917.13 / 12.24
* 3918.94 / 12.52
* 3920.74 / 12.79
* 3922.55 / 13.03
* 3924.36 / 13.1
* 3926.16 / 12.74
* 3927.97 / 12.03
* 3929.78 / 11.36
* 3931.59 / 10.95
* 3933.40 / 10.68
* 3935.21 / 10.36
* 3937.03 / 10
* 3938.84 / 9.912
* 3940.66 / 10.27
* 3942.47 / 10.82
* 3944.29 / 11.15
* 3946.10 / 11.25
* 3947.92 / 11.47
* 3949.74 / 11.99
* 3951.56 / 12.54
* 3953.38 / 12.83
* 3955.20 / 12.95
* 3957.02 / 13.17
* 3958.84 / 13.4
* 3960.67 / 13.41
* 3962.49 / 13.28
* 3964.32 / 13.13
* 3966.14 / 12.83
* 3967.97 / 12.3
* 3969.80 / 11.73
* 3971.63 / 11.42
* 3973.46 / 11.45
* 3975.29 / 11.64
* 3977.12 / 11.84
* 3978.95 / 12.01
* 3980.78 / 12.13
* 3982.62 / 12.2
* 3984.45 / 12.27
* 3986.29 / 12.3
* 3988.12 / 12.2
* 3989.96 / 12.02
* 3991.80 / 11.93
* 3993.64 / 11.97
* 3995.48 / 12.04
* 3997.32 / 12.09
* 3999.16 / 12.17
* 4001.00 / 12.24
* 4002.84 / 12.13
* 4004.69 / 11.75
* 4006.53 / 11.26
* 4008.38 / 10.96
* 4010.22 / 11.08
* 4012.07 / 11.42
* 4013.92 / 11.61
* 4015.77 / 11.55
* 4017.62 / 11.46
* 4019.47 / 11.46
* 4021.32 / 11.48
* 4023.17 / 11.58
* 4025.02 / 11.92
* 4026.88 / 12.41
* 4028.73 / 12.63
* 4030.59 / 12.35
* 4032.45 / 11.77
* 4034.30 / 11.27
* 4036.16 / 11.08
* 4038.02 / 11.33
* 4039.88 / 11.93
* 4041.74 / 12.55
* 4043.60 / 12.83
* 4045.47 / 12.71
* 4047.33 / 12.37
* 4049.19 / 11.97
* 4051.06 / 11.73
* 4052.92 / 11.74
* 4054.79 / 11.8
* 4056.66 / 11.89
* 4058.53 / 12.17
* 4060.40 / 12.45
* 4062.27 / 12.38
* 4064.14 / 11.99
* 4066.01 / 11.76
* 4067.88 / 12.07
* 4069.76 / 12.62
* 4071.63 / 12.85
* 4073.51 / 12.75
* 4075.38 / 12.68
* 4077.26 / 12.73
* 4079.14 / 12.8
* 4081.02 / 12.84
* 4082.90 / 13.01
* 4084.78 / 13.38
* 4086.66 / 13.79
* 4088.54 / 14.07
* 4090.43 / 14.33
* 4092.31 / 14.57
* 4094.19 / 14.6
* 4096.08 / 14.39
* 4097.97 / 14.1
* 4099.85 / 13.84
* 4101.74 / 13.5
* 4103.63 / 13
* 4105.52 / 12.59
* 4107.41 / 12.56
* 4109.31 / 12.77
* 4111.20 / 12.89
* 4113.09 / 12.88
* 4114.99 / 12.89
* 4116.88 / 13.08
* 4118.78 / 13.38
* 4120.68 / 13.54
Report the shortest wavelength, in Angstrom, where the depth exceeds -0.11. 3927.97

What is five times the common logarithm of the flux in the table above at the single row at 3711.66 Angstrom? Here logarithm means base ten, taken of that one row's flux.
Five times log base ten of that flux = 5.34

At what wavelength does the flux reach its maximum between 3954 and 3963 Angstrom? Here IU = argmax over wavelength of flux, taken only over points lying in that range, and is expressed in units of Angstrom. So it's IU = 3960.67 Angstrom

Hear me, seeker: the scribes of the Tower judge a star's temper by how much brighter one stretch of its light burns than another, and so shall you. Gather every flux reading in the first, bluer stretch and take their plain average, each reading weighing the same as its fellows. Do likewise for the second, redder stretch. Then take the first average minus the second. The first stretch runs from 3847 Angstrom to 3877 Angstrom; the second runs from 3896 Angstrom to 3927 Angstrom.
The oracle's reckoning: 1.8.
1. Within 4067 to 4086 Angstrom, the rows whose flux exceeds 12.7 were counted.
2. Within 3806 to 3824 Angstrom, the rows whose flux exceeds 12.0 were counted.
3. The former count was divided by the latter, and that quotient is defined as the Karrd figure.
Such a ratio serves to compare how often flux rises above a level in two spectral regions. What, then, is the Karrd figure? 1.0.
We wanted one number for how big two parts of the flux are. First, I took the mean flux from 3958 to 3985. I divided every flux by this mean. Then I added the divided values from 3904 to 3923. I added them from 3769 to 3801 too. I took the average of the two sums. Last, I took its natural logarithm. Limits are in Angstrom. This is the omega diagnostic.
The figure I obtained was 2.7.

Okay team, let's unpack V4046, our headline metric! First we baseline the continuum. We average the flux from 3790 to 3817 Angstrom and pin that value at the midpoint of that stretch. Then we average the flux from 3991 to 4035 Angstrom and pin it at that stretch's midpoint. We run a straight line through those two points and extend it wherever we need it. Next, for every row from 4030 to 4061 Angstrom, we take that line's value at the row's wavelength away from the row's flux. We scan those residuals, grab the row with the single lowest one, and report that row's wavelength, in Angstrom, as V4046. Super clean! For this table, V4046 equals 4036.16 Angstrom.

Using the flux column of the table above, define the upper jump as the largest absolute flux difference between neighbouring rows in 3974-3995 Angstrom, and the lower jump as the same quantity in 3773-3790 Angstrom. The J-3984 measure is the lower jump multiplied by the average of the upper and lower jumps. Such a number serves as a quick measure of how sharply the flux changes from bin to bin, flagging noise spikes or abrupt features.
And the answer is 0.12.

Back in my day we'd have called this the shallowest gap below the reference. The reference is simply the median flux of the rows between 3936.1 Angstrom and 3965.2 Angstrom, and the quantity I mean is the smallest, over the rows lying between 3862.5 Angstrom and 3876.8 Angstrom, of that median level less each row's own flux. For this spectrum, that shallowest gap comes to -4.6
